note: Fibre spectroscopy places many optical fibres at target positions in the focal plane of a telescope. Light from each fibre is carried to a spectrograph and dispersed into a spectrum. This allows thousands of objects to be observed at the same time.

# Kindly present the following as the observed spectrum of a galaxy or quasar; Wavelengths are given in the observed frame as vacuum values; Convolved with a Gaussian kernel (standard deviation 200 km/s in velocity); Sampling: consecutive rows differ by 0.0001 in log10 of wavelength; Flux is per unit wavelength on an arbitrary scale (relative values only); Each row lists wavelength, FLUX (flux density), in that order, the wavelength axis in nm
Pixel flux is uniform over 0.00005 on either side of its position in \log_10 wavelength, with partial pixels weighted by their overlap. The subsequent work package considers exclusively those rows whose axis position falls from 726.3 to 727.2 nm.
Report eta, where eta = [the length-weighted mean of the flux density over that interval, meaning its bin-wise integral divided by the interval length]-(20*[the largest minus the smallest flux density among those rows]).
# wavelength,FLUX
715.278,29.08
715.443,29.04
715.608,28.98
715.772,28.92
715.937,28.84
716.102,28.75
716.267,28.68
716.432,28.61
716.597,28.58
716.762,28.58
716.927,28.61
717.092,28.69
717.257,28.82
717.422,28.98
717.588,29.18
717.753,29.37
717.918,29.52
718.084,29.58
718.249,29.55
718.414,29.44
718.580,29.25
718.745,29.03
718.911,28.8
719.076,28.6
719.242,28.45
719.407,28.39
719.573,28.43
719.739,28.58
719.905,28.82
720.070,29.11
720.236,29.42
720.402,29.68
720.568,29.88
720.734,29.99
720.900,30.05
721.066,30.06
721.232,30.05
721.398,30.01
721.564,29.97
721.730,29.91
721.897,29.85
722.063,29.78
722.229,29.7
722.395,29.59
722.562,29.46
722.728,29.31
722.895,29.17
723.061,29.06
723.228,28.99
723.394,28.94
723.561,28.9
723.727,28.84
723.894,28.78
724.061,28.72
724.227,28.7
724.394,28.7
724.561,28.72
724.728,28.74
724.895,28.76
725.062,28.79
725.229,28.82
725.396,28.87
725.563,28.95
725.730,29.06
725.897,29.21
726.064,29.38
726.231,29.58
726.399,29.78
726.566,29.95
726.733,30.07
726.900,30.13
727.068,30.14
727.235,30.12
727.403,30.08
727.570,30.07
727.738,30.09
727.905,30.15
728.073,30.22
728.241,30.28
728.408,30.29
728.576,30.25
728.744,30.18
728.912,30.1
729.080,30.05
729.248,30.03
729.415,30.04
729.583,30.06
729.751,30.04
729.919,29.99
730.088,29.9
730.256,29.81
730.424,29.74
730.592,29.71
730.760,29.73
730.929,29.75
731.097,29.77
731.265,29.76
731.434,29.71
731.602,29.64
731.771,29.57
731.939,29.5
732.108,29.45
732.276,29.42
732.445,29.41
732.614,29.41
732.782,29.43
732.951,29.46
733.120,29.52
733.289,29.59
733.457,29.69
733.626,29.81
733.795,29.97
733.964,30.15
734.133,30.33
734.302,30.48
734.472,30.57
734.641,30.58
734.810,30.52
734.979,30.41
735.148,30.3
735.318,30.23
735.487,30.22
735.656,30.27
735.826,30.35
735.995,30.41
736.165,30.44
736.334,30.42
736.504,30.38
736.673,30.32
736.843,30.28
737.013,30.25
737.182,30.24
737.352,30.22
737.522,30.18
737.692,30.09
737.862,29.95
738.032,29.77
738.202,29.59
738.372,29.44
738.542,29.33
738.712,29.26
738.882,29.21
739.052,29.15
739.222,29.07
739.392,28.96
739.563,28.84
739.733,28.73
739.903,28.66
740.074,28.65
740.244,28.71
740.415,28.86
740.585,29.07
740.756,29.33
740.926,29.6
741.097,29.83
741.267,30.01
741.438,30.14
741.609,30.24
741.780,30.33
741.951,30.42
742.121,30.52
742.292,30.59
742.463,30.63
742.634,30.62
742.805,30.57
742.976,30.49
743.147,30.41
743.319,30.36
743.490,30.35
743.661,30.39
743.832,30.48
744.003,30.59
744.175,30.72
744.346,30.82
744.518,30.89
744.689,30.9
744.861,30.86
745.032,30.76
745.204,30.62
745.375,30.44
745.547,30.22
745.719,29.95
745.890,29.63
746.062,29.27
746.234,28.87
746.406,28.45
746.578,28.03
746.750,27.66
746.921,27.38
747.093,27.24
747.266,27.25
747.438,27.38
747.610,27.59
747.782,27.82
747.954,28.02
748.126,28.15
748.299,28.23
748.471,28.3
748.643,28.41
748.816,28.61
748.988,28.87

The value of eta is 22.8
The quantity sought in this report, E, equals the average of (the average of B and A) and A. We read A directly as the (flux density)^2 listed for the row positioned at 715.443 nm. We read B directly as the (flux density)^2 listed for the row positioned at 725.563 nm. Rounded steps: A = 843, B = 838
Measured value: 842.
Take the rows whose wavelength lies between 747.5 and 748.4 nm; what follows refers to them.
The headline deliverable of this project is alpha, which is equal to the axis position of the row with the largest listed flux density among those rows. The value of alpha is 748.299 nm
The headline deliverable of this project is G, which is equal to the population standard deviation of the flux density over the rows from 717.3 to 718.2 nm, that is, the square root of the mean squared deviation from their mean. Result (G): 0.22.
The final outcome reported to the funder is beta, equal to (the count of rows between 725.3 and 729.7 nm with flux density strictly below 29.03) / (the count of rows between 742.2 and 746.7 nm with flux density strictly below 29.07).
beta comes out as 0.7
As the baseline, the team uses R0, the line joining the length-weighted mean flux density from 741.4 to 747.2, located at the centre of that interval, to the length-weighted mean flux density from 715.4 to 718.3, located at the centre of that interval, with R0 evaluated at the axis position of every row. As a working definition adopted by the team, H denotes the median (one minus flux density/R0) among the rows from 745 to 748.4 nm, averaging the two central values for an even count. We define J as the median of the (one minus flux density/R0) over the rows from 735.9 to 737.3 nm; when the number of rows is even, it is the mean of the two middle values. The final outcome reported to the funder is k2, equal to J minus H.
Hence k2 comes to -0.086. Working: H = 0.06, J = -0.022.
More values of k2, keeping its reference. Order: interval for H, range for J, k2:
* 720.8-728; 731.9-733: 0.013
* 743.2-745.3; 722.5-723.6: 0.027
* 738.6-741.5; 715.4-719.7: -0.020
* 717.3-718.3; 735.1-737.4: -0.005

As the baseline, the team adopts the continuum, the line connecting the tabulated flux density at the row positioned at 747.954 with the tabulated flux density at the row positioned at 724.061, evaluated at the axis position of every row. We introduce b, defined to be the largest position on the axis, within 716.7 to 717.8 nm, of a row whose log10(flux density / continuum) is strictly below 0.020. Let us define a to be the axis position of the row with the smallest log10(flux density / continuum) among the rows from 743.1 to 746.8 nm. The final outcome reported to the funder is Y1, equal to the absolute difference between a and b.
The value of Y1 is 29.00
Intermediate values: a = 746.750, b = 717.753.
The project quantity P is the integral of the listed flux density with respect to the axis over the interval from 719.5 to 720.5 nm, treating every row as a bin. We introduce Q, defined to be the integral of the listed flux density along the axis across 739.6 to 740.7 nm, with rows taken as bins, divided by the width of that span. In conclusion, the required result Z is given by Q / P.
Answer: 0.99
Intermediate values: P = 29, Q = 28.8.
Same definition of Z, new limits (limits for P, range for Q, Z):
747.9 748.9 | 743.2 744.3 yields 1.08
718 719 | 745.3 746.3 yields 1.02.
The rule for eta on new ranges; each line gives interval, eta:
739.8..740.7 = 20.4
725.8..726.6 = 14.7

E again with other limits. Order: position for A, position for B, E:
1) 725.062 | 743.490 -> 852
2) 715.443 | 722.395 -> 851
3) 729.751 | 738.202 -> 896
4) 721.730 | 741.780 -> 901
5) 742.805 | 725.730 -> 912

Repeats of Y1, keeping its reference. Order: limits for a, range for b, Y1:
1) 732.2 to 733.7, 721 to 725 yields 7.55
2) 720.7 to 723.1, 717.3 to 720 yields 3.16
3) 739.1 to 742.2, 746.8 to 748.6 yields 8.40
